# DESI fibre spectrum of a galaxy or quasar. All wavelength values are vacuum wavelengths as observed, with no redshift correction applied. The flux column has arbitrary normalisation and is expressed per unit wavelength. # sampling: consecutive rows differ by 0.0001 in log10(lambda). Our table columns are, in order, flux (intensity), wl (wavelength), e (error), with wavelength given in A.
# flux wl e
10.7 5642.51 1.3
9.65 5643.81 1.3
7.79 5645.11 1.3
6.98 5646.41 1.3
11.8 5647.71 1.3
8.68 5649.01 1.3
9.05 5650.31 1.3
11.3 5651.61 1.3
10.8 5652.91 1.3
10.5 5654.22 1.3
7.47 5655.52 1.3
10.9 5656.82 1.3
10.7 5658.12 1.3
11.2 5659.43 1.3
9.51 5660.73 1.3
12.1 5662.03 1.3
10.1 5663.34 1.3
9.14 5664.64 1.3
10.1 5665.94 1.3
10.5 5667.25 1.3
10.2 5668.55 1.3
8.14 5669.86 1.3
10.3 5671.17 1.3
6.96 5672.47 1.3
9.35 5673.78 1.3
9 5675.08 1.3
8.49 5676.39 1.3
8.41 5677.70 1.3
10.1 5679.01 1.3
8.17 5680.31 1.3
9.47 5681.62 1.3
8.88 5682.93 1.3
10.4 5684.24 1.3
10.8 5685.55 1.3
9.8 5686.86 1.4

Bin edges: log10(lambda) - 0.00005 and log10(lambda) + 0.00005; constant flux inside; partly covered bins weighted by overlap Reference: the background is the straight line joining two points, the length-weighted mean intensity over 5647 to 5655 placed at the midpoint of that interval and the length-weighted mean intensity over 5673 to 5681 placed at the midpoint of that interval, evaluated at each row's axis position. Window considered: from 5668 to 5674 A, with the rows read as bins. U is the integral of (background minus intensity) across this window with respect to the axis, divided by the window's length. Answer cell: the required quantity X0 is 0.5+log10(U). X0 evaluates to -0.1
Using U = 0.3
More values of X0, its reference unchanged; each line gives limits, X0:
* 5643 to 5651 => 0.7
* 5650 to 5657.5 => -0.6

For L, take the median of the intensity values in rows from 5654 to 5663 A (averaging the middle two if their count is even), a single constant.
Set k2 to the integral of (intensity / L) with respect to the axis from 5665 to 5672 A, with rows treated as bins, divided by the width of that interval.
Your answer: 0.91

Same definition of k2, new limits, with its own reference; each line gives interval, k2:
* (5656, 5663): 1.01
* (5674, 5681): 0.83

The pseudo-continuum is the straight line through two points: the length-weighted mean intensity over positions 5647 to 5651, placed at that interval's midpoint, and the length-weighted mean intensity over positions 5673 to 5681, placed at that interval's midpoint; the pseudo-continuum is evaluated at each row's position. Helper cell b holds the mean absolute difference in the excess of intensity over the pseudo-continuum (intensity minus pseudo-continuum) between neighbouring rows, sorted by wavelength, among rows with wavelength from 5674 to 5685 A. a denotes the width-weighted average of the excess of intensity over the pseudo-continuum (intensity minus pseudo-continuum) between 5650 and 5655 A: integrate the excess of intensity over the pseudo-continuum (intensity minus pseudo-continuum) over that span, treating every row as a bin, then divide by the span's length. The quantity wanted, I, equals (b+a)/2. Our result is 0.90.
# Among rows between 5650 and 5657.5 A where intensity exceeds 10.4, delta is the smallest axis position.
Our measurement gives 5651.61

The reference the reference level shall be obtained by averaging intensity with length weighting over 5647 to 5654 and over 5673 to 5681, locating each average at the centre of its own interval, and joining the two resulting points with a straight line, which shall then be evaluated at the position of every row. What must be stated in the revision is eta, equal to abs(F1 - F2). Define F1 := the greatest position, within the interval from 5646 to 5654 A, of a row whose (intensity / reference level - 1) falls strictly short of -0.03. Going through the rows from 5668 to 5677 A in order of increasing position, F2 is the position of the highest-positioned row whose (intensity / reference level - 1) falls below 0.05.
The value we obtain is 26.1 A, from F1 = 5650.31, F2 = 5676.39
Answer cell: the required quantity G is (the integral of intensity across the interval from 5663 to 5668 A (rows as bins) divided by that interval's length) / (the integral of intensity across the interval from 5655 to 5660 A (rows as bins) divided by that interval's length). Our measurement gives 0.99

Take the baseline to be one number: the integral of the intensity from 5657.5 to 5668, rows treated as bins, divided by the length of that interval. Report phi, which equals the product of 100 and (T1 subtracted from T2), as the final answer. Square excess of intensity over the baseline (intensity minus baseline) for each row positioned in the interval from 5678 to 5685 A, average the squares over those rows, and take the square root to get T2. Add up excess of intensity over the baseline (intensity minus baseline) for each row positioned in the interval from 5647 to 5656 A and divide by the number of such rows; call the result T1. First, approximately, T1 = -0.48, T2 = 1.3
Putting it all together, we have 177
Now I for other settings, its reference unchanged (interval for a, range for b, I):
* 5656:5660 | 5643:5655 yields 1.50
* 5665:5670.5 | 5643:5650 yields 1.57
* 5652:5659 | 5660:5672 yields 0.99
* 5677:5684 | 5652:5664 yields 1.01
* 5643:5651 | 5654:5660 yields 0.47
